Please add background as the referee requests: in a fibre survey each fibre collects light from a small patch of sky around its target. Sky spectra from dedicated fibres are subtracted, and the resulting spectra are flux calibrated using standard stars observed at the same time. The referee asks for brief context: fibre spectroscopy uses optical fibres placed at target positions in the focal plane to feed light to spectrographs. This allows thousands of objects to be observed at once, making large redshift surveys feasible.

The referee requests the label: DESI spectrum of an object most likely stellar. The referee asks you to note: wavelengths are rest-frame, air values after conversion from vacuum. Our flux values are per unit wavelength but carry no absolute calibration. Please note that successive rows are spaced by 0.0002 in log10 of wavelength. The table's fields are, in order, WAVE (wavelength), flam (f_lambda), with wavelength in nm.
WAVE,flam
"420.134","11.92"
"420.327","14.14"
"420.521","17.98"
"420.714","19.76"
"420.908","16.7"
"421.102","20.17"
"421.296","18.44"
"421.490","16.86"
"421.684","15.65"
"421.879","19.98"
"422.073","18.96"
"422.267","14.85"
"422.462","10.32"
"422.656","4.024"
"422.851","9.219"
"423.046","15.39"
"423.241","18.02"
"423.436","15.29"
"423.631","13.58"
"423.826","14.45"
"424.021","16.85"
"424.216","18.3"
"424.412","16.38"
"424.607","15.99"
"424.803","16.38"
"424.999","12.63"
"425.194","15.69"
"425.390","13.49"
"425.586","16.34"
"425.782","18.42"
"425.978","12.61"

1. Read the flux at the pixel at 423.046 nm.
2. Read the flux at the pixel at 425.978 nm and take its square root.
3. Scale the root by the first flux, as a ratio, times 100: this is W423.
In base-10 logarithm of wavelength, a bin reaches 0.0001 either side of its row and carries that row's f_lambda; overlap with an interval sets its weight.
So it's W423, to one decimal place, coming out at 23.1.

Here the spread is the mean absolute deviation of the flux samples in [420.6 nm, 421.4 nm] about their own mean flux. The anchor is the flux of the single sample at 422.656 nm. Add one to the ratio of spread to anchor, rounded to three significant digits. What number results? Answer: 1.30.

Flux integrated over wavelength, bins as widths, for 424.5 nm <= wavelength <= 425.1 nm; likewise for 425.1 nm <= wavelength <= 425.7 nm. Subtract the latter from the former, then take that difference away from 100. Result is 100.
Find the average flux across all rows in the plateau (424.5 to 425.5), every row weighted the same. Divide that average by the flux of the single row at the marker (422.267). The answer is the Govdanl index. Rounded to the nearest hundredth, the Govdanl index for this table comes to 1.00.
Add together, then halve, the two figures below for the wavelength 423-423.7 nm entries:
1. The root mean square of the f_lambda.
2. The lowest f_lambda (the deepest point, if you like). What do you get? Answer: 15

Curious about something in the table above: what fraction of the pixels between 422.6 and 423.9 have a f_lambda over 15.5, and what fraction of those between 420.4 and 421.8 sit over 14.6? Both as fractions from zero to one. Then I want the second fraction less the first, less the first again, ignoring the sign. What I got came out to 0.71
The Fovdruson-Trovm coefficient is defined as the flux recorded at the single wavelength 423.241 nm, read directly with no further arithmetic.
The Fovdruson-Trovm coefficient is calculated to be 18.02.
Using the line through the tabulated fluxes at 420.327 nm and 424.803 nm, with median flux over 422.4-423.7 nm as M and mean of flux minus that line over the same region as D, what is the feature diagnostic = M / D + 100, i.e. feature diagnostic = 96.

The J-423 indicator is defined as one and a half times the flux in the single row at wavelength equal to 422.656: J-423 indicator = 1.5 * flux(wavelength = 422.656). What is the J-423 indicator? 6.0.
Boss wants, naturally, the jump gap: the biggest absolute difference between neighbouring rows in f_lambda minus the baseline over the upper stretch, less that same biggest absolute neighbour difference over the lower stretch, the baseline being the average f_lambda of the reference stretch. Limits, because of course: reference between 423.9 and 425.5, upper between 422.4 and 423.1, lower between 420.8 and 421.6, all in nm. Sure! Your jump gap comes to 2.8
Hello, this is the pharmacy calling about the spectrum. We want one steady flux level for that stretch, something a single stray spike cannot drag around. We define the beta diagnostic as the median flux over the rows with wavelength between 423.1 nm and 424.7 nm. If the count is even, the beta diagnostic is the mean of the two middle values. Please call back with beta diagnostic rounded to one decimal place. 16.2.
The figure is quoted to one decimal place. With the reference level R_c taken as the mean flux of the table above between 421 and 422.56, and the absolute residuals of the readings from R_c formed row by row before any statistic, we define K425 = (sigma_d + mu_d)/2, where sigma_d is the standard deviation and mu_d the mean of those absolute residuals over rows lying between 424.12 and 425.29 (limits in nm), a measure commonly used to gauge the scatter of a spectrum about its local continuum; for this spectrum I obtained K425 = 1.4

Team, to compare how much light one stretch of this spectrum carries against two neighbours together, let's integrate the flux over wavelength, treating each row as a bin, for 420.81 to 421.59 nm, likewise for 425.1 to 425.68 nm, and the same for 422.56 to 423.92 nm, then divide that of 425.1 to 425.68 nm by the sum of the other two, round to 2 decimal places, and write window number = 0.28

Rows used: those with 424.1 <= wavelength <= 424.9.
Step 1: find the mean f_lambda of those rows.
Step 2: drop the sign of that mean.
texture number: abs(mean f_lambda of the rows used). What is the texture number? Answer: 16.8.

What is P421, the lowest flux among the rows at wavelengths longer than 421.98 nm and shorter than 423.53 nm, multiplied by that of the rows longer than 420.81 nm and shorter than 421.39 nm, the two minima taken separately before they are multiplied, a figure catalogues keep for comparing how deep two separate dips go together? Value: 67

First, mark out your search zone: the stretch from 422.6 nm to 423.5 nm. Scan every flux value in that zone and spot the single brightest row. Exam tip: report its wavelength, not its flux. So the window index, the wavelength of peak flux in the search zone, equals 423.241 nm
